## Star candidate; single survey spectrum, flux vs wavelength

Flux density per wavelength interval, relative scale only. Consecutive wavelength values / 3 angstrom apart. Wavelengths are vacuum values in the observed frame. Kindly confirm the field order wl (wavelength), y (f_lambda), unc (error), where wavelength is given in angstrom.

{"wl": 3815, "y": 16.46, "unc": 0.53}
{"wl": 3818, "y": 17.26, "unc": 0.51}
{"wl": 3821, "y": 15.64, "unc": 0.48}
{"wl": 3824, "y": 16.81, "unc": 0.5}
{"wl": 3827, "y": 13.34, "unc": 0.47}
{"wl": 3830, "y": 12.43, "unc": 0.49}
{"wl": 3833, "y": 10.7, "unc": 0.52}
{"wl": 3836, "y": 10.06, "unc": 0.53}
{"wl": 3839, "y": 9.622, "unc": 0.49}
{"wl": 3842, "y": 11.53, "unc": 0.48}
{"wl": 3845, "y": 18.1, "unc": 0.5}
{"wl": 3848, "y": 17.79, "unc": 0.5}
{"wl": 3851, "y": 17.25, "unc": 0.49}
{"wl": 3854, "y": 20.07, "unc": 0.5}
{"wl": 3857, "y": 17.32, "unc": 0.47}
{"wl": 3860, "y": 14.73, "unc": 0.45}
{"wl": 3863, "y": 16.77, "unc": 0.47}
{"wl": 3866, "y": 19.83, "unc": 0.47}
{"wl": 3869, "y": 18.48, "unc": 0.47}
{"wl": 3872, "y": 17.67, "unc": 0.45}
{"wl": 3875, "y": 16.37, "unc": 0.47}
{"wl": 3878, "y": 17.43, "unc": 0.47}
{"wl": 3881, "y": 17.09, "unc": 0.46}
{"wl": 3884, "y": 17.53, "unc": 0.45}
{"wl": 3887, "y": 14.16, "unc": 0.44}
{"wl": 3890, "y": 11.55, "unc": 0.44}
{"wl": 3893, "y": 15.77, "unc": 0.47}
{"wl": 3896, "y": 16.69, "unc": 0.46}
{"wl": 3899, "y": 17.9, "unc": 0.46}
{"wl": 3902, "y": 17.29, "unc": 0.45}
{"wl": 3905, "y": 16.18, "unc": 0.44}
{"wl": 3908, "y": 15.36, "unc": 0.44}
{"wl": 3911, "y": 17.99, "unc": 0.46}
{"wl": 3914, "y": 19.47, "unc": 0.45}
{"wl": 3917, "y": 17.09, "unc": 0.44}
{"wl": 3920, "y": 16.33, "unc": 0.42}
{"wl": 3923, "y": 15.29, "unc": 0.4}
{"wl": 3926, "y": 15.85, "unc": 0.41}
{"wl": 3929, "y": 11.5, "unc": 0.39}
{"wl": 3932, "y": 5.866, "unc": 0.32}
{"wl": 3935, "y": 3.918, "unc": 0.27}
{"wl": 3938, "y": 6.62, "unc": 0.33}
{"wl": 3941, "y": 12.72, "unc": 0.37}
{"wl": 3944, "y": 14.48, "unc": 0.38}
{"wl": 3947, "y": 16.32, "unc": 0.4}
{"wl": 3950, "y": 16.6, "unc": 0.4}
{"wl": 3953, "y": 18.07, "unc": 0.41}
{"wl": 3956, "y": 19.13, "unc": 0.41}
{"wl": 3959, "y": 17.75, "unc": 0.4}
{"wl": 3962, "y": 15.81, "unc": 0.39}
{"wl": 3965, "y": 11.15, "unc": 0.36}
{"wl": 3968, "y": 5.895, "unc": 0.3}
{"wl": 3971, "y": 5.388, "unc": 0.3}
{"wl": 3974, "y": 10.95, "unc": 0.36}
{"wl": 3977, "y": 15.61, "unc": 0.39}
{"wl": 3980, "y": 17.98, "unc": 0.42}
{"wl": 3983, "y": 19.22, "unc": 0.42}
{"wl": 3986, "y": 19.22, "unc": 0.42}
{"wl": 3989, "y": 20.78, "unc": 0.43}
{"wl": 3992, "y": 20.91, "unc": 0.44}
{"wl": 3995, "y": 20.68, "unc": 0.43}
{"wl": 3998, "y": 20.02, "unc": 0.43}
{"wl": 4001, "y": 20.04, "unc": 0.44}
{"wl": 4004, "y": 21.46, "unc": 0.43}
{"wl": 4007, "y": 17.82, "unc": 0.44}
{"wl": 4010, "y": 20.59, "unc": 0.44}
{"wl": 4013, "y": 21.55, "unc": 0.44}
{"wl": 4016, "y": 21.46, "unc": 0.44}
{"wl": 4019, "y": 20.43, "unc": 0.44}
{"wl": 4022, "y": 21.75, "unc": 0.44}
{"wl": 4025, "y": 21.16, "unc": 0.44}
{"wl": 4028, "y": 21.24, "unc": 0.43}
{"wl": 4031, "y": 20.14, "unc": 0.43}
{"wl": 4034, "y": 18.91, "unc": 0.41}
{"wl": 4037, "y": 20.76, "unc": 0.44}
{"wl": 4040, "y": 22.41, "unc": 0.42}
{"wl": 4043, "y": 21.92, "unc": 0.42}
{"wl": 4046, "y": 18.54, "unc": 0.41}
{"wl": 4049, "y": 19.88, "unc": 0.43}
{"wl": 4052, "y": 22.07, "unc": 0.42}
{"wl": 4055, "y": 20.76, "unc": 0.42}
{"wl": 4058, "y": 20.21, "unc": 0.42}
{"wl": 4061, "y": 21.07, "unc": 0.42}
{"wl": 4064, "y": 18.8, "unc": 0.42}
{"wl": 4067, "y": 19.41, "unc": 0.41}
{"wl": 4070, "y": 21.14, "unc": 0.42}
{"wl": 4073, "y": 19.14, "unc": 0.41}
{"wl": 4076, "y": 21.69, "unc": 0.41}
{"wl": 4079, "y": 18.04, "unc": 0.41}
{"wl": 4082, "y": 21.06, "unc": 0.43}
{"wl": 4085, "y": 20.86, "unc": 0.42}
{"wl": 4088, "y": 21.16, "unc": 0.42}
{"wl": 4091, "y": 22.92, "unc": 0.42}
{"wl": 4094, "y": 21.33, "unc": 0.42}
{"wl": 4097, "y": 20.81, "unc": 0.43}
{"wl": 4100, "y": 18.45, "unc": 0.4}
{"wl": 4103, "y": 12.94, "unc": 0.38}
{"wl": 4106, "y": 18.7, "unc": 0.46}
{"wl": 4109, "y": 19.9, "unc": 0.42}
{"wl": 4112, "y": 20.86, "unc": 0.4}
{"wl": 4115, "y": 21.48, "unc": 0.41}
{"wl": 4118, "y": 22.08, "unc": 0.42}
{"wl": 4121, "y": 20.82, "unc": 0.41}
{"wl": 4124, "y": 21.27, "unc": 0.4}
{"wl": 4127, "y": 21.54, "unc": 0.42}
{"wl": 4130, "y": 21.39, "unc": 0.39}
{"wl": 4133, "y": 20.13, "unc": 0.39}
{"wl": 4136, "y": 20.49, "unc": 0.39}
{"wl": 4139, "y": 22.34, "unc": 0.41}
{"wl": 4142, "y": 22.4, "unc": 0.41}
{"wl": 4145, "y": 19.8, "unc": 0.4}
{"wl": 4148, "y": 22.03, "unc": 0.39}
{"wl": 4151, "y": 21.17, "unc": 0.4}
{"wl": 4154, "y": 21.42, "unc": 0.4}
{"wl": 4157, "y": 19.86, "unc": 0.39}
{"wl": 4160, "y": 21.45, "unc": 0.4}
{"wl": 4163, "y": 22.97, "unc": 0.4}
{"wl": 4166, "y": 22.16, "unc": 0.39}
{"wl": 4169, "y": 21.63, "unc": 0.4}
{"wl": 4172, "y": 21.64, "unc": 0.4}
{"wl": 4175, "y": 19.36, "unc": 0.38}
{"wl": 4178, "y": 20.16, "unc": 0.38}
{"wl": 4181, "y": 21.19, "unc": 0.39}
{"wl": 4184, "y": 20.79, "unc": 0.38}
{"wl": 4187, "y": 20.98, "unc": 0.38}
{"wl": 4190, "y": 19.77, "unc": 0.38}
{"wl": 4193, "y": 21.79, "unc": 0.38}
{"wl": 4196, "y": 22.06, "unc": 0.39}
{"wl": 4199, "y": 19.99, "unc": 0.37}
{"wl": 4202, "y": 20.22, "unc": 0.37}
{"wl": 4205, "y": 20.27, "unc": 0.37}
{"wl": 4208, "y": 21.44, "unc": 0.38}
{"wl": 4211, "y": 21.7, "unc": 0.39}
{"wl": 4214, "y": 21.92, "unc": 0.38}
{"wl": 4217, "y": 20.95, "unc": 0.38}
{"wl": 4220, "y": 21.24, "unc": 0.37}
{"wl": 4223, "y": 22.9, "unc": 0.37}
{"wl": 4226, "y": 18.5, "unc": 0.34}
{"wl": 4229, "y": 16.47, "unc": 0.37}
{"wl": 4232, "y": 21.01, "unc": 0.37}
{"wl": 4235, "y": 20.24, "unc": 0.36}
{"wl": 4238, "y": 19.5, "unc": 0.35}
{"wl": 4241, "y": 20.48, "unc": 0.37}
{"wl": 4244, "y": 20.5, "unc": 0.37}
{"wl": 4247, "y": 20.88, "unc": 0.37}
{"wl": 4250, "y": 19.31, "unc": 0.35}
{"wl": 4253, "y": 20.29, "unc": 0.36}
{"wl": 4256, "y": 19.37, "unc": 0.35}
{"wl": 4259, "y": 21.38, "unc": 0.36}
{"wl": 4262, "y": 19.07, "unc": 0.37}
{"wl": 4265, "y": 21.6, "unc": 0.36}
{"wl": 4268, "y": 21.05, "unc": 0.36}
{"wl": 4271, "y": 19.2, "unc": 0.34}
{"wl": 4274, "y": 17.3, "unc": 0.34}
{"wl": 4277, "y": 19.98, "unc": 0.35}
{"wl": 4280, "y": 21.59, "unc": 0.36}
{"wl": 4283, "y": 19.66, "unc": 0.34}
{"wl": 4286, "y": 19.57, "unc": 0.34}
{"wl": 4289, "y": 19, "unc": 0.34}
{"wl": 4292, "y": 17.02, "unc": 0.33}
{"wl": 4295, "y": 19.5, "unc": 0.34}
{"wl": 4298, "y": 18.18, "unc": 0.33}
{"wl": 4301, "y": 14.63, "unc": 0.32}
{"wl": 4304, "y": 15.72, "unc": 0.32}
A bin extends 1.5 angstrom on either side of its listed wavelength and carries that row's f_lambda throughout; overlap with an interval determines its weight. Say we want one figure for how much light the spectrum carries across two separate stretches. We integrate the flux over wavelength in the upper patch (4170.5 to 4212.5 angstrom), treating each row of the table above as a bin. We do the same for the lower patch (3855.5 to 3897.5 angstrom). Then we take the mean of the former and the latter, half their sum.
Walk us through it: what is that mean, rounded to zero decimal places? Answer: 784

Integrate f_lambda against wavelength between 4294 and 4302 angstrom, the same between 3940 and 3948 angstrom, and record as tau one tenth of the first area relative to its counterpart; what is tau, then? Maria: 0.12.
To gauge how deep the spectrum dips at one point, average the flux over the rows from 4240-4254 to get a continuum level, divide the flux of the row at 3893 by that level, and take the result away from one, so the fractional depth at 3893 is 0.22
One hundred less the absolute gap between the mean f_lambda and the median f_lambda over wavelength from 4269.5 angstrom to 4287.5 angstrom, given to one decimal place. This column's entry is 99.9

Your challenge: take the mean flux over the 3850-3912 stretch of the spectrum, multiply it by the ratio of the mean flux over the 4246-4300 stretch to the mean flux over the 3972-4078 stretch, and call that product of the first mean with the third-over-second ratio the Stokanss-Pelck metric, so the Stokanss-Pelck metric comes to 17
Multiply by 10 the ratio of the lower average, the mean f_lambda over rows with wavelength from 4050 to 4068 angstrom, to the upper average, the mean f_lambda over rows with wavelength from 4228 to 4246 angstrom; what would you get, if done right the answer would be 10.3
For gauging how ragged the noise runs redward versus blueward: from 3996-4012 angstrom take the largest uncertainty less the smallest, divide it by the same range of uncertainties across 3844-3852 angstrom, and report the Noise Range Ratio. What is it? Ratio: 1.0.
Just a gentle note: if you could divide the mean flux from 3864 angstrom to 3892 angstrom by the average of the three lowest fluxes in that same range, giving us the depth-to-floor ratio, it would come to 1.19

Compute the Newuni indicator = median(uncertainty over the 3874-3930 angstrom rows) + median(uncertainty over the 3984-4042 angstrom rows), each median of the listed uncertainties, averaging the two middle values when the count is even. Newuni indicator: 0.89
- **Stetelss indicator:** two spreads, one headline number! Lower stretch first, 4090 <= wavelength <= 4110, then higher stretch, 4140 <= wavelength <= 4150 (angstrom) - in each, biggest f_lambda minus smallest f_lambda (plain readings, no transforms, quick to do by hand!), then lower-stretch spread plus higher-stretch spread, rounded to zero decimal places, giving 13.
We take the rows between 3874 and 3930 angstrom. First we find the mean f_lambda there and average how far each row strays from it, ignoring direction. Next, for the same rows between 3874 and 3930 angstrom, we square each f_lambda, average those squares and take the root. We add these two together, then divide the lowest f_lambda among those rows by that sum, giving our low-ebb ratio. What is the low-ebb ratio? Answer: 0.65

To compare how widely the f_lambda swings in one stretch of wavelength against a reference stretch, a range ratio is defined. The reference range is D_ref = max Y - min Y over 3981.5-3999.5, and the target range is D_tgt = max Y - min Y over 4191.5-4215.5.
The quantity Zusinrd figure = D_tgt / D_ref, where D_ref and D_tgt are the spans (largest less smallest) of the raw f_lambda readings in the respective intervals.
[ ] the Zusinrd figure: 1.2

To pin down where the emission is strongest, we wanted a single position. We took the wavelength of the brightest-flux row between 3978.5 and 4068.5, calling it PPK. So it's 4040 angstrom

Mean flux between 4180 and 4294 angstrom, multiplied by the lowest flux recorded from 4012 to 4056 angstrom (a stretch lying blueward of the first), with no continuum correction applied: 376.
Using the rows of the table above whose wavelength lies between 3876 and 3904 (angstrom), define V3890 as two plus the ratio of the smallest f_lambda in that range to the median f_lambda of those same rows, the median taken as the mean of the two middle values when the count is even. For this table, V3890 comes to 2.68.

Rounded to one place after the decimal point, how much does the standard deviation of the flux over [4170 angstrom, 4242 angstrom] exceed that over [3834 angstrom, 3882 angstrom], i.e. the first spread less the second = -1.8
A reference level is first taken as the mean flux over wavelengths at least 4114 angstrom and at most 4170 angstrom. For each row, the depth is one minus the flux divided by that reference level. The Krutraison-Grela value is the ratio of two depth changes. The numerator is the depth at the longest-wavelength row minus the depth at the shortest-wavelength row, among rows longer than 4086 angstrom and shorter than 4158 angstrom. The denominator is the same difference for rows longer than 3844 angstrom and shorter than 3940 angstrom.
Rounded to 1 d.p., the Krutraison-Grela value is 0.1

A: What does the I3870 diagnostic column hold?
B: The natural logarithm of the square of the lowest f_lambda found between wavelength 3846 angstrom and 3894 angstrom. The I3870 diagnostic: 4.9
